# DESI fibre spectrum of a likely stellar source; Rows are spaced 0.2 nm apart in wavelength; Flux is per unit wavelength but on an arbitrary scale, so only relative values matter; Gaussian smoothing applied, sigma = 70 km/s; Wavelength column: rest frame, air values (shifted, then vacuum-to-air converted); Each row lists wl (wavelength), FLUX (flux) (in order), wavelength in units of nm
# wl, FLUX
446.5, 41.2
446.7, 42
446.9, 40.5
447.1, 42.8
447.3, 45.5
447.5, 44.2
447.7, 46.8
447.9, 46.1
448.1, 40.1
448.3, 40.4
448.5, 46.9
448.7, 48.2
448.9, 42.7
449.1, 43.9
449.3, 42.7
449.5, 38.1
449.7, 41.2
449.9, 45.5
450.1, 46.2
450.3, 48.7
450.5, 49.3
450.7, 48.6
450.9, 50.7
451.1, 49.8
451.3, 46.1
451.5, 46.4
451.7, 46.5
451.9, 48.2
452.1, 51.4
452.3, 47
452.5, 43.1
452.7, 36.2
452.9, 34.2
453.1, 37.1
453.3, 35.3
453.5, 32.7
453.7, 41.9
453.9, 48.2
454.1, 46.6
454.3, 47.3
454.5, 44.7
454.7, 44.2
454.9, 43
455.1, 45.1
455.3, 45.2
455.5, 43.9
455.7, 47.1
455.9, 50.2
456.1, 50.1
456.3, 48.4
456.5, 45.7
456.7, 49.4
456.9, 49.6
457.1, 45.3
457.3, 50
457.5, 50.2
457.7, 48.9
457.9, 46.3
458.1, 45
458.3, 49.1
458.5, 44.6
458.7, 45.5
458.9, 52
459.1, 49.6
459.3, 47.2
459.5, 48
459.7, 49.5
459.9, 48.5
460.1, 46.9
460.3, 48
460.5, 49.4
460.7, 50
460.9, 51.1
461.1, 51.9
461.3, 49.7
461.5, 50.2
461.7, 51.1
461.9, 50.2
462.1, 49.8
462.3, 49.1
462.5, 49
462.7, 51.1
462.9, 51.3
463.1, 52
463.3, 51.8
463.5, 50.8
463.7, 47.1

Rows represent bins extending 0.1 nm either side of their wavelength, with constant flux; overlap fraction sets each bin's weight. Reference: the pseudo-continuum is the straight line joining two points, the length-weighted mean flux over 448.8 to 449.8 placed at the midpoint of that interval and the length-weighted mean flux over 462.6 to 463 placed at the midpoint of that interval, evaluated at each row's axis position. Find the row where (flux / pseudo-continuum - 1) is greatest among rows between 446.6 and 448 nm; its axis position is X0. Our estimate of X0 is 447.7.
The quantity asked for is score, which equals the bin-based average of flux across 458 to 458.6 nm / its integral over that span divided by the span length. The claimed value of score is 46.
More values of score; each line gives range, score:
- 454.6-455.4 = 44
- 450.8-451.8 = 48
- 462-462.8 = 50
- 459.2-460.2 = 48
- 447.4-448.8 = 45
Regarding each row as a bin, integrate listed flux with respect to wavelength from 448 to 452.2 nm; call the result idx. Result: 192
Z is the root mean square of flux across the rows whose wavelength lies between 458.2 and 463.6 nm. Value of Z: 50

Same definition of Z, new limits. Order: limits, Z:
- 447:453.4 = 45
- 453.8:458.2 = 47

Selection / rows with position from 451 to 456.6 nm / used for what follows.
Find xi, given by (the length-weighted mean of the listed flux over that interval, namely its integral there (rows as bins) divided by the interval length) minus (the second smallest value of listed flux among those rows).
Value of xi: 10.3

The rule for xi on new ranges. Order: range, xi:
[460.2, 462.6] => 1.0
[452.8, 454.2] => 5.2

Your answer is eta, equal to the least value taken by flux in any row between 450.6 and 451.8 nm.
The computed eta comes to 46.1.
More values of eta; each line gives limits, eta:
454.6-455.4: 43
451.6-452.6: 43.1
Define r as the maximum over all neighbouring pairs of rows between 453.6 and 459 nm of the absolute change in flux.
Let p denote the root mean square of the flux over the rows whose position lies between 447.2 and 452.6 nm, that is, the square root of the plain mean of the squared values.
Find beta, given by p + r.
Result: 52.3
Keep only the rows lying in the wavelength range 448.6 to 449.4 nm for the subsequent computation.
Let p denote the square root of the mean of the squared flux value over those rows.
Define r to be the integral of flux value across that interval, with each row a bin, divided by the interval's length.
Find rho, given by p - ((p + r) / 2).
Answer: 0.029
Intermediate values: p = 44.4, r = 44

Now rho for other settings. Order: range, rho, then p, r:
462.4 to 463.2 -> 0.006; 50.9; 51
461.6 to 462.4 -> 0.003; 50.1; 50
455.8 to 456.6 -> 0.017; 48.6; 49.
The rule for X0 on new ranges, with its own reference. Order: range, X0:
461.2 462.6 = 461.7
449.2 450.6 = 450.5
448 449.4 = 448.7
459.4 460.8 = 459.7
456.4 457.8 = 457.5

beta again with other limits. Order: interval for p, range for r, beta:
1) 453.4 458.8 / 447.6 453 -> 53.3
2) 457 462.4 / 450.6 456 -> 58.0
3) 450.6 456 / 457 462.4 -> 51.3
